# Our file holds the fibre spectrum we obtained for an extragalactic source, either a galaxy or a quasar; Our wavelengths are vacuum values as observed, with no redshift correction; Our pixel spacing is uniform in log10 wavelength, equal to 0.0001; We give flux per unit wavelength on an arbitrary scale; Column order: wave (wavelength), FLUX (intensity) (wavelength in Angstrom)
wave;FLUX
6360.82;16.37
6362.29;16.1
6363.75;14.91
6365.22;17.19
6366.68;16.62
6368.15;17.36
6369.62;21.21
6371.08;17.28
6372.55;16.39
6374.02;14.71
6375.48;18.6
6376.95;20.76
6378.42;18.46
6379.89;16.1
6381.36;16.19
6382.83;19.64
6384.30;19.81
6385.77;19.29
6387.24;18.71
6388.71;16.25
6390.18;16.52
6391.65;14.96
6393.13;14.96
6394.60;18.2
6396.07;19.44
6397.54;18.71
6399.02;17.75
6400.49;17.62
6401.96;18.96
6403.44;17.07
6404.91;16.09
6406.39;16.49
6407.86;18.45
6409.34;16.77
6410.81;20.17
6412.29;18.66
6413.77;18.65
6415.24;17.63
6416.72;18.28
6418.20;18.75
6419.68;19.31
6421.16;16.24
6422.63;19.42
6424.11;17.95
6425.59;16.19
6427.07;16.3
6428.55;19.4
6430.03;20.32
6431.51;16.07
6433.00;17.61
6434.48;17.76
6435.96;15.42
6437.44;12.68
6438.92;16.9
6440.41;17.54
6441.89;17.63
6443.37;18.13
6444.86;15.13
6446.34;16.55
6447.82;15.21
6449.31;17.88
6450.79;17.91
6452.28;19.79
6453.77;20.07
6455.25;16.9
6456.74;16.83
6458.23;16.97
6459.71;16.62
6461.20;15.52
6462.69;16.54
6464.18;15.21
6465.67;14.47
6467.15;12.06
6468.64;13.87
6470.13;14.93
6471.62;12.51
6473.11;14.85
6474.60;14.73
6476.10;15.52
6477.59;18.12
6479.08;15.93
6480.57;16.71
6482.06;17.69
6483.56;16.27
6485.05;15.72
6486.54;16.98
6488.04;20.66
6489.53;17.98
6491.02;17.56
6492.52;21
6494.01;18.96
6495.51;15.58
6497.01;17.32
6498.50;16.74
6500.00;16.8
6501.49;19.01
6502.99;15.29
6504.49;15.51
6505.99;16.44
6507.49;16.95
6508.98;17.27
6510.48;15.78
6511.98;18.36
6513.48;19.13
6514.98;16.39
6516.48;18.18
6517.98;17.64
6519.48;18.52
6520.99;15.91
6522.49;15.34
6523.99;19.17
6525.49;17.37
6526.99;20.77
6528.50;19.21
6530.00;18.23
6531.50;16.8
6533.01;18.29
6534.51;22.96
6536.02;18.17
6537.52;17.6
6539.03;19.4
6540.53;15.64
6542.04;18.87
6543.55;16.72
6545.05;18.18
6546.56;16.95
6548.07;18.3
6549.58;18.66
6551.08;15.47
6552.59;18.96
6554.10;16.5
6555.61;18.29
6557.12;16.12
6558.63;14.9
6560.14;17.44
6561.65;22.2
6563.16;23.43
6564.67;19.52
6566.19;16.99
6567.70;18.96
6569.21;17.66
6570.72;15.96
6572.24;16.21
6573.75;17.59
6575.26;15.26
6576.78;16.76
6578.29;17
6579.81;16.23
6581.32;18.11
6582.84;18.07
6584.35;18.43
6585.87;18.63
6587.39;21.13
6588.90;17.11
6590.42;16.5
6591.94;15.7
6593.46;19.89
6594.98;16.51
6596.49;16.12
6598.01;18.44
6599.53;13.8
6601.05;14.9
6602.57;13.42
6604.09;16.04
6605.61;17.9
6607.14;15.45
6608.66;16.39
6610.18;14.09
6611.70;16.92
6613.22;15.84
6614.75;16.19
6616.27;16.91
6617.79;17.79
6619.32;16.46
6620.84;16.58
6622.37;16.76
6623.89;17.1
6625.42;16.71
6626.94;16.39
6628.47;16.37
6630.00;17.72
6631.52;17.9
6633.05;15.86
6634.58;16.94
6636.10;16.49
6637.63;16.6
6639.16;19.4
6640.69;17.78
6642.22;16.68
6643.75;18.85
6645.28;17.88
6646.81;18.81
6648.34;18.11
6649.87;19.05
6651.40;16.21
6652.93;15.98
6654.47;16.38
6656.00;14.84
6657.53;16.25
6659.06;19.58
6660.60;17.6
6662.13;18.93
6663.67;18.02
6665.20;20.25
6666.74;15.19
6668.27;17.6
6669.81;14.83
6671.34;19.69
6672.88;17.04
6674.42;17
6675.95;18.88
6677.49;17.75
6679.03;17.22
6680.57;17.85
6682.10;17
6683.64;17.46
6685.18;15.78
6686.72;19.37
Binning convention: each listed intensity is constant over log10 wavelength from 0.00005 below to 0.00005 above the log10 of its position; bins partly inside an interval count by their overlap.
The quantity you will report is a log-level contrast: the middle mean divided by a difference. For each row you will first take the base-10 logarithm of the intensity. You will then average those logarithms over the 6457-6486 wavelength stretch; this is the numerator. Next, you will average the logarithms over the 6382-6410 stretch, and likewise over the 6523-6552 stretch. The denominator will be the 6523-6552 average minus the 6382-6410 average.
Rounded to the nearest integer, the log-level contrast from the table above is 86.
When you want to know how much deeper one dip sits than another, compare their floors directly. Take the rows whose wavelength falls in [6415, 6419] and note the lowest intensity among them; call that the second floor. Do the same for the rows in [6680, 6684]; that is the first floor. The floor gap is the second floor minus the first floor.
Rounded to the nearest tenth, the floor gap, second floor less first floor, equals 0.6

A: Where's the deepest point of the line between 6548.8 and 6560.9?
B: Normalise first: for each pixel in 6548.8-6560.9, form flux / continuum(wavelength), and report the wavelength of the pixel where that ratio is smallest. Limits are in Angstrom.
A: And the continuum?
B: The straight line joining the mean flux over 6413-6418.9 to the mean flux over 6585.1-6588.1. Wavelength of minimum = 6558.63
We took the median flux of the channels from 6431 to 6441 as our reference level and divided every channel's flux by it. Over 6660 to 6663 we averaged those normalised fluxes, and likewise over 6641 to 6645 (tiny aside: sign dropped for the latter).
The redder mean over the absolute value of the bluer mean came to 1.03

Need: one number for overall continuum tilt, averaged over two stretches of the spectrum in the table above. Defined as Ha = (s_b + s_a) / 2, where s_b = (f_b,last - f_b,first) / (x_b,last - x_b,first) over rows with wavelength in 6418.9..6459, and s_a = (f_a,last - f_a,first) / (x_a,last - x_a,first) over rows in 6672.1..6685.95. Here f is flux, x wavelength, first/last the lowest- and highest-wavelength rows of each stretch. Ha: -0.1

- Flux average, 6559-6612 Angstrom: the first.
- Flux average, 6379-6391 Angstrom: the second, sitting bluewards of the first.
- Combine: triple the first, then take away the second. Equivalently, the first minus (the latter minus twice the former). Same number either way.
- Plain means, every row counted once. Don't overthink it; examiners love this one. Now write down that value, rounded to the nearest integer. 34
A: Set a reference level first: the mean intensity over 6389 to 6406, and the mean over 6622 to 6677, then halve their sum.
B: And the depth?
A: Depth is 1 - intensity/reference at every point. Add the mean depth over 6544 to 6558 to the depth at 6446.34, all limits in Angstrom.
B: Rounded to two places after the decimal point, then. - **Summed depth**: 0.04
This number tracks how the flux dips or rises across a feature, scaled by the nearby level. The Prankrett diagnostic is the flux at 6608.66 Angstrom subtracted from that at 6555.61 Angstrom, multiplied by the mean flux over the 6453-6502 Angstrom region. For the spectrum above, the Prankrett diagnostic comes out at 31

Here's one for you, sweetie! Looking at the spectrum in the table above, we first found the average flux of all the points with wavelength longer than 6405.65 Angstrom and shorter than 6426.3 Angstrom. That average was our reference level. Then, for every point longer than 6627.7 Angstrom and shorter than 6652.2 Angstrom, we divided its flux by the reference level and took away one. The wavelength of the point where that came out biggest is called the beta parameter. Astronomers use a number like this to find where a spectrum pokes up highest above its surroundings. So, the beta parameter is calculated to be 6639.16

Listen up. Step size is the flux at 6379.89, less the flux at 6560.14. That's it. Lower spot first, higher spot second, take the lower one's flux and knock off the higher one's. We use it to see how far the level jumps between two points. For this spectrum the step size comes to -1.3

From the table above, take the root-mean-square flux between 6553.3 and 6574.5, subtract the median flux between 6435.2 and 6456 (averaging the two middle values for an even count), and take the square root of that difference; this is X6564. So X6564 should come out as 0.95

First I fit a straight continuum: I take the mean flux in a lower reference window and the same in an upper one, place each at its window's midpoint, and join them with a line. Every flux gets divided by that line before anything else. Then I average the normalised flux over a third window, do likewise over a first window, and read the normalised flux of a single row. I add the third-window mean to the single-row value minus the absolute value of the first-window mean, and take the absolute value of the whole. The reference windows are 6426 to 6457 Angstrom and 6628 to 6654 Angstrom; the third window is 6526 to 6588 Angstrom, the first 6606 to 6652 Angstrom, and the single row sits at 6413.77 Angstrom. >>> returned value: 1.15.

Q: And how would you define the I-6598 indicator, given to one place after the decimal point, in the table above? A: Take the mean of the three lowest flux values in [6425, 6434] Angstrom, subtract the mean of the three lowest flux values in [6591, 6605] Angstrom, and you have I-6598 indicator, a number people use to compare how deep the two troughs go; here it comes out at 2.1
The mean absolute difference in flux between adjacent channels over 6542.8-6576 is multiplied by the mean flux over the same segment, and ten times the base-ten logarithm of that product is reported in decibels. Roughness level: 15.6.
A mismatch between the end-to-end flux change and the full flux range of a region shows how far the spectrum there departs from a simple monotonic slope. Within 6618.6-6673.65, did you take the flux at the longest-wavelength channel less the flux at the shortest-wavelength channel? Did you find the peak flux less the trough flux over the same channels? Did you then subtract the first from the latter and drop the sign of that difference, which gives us 4.8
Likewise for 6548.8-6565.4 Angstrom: 7.7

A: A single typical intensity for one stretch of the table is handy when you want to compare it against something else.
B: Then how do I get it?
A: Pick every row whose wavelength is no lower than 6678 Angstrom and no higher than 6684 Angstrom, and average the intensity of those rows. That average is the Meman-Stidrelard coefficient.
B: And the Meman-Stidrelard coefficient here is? 17.4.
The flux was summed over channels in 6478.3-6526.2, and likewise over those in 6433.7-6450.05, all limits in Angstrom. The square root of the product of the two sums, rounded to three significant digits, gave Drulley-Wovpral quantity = 317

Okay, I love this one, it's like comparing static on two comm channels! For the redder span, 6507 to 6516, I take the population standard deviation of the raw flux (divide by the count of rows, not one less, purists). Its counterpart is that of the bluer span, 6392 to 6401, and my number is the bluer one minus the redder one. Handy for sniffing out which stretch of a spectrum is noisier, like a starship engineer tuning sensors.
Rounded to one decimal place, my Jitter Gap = 0.3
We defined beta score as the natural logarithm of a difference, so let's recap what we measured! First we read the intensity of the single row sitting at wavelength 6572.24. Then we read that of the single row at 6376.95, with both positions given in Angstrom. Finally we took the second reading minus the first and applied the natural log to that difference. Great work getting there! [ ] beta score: 1.5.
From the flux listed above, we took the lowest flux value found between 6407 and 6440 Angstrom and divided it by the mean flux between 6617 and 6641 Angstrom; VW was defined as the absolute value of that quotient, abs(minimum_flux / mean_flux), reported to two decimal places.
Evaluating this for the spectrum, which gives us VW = 0.74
